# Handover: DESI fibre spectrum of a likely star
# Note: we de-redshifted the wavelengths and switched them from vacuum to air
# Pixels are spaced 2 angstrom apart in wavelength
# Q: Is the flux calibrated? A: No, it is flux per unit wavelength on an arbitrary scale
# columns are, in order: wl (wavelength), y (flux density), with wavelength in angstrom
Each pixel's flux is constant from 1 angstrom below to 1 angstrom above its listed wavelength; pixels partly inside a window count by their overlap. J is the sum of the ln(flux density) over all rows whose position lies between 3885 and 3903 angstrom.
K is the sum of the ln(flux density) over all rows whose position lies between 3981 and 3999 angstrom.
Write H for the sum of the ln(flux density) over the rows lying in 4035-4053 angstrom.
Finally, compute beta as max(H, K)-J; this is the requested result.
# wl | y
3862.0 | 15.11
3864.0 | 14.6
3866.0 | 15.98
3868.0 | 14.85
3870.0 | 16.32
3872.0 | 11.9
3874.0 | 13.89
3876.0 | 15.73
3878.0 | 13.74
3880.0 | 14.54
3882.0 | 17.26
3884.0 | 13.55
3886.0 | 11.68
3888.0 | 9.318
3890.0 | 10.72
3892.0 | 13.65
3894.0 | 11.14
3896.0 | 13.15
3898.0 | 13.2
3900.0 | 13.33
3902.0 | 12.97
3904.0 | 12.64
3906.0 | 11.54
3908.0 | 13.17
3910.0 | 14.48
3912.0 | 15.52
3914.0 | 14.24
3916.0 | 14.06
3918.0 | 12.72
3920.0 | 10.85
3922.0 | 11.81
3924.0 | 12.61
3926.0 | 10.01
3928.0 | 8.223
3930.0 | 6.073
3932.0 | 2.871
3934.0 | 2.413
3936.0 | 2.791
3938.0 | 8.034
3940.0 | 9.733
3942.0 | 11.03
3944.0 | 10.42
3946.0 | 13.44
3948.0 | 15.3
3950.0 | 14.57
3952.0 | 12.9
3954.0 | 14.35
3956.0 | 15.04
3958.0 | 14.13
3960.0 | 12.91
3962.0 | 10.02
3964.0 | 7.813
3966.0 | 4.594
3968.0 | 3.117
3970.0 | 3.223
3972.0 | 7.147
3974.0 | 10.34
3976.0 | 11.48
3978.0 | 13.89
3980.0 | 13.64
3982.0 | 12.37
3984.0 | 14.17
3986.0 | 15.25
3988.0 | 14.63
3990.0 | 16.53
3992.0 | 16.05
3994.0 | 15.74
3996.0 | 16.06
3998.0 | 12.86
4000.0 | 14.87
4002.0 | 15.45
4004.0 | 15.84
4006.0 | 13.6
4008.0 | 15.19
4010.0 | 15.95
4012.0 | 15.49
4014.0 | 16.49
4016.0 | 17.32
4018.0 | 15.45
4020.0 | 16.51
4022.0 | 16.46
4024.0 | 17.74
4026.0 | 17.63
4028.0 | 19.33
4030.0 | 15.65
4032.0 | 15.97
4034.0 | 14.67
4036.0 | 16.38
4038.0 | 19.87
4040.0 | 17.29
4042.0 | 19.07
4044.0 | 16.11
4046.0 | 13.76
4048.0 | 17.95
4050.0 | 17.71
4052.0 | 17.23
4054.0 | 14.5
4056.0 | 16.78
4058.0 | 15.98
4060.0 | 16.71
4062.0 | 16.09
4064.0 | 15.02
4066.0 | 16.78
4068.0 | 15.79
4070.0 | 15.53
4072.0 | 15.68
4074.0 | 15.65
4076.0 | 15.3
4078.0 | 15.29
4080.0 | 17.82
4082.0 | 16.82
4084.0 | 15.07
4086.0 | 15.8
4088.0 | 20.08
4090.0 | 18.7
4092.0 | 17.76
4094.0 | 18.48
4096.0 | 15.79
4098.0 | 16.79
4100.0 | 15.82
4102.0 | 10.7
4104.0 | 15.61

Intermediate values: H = 25.6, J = 22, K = 24.2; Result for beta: 3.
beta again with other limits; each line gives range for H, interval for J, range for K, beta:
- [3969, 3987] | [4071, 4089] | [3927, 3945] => -4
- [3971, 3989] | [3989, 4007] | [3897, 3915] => -1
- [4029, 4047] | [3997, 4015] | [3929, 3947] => 1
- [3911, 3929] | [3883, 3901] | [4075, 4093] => 3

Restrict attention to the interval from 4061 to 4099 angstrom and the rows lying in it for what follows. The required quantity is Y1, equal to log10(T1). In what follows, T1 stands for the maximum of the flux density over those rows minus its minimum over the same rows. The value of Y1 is 0.70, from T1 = 5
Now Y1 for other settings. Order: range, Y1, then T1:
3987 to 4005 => 0.56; 4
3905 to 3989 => 1.12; 13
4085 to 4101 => 0.63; 4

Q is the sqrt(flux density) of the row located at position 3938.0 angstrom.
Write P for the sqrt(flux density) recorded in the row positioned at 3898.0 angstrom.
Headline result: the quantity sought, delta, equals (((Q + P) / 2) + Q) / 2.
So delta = 3.03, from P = 3.63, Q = 2.8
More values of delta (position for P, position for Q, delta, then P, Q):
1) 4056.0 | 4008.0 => 3.95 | 4.10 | 3.9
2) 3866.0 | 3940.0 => 3.34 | 4.00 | 3.1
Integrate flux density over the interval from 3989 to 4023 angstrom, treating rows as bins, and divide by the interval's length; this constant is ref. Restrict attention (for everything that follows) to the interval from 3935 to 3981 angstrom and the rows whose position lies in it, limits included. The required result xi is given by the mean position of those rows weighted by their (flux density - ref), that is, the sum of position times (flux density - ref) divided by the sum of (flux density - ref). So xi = 3958.4 angstrom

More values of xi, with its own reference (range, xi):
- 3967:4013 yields 3975.3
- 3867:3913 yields 3892.5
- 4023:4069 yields 4040.0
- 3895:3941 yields 3925.6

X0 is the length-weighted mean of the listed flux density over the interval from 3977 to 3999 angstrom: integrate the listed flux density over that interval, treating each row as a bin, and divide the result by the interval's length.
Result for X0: 14.7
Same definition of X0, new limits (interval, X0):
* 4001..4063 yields 16.5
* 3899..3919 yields 13.5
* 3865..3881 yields 14.6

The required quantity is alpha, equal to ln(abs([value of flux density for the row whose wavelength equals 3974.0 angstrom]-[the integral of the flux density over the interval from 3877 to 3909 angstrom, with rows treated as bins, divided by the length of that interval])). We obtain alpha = 0.9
